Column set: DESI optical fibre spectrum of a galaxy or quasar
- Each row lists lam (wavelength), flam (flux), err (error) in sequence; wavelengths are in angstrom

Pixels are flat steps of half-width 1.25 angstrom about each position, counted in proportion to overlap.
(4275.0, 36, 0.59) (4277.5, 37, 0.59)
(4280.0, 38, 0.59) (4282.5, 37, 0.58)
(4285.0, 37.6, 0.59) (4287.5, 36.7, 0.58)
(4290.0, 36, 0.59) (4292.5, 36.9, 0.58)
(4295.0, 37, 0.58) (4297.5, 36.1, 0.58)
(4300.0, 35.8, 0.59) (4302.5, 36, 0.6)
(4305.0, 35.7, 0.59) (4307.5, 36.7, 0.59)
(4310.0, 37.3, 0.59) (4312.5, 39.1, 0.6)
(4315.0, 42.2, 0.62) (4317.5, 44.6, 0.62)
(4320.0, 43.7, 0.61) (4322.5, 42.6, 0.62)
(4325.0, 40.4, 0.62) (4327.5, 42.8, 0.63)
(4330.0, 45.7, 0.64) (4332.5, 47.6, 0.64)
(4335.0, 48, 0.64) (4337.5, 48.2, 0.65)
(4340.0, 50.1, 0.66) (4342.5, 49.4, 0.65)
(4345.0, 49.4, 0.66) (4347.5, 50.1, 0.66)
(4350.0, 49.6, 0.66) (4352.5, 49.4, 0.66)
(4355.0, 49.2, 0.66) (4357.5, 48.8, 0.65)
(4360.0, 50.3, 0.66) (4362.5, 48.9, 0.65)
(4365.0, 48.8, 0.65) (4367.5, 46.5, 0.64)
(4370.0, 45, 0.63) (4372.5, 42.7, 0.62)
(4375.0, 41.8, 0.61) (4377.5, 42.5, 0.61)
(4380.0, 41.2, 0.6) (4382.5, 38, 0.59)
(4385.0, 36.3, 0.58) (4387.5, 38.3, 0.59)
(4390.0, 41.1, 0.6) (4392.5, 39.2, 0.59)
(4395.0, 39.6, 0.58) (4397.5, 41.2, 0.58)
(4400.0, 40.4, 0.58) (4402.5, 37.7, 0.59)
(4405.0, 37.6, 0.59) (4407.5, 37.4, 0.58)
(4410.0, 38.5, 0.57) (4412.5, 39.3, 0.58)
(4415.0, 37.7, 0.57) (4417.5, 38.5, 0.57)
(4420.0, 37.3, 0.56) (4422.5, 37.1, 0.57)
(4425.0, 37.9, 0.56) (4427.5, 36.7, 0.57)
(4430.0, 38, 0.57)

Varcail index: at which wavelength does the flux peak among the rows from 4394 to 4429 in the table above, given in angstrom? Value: 4397.5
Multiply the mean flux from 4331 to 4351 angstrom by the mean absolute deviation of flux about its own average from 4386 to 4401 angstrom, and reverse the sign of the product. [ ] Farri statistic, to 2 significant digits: -46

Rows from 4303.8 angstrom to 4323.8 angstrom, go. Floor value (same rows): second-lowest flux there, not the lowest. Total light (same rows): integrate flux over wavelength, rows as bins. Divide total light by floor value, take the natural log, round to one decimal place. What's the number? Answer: 3.1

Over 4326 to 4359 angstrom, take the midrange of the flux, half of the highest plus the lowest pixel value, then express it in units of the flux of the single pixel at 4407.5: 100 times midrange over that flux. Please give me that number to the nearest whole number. 124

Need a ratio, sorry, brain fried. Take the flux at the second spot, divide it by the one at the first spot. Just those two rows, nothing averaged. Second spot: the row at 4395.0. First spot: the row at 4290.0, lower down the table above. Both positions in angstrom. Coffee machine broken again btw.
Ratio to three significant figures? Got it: 1.10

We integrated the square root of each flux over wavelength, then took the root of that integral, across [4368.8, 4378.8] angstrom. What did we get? 8.1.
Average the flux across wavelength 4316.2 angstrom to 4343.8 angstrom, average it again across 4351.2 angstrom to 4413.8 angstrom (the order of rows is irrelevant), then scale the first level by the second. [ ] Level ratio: 1.08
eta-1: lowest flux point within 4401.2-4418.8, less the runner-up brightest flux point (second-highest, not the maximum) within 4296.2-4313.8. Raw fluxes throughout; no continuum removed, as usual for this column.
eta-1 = 0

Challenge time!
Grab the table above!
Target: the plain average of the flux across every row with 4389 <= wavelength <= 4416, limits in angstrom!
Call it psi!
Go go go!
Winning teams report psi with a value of 39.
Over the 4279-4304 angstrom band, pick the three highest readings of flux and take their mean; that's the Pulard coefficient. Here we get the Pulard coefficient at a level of 38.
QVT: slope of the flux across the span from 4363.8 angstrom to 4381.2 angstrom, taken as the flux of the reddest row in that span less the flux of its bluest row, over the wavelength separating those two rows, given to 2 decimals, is -0.51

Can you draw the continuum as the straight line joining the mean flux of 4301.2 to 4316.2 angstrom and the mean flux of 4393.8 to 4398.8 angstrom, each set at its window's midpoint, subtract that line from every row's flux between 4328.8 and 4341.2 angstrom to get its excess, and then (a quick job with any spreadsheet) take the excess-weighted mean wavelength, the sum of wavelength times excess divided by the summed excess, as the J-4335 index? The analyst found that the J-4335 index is 4335.5 angstrom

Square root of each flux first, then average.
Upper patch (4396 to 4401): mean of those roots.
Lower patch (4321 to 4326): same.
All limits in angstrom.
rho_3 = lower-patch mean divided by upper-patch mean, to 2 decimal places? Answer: 1.01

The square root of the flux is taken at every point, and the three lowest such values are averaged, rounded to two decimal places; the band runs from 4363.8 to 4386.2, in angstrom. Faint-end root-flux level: 6.20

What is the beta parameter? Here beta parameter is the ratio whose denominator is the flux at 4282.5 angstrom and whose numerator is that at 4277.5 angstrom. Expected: 1.00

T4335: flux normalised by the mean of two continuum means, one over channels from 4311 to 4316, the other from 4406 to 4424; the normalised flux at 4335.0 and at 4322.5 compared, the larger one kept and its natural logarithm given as 0.20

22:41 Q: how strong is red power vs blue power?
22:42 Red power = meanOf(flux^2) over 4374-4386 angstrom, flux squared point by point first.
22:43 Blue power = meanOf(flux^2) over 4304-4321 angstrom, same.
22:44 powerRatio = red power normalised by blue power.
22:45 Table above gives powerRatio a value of 1.00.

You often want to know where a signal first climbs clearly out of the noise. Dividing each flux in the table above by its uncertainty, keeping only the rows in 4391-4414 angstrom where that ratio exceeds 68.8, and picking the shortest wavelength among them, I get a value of 4397.5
